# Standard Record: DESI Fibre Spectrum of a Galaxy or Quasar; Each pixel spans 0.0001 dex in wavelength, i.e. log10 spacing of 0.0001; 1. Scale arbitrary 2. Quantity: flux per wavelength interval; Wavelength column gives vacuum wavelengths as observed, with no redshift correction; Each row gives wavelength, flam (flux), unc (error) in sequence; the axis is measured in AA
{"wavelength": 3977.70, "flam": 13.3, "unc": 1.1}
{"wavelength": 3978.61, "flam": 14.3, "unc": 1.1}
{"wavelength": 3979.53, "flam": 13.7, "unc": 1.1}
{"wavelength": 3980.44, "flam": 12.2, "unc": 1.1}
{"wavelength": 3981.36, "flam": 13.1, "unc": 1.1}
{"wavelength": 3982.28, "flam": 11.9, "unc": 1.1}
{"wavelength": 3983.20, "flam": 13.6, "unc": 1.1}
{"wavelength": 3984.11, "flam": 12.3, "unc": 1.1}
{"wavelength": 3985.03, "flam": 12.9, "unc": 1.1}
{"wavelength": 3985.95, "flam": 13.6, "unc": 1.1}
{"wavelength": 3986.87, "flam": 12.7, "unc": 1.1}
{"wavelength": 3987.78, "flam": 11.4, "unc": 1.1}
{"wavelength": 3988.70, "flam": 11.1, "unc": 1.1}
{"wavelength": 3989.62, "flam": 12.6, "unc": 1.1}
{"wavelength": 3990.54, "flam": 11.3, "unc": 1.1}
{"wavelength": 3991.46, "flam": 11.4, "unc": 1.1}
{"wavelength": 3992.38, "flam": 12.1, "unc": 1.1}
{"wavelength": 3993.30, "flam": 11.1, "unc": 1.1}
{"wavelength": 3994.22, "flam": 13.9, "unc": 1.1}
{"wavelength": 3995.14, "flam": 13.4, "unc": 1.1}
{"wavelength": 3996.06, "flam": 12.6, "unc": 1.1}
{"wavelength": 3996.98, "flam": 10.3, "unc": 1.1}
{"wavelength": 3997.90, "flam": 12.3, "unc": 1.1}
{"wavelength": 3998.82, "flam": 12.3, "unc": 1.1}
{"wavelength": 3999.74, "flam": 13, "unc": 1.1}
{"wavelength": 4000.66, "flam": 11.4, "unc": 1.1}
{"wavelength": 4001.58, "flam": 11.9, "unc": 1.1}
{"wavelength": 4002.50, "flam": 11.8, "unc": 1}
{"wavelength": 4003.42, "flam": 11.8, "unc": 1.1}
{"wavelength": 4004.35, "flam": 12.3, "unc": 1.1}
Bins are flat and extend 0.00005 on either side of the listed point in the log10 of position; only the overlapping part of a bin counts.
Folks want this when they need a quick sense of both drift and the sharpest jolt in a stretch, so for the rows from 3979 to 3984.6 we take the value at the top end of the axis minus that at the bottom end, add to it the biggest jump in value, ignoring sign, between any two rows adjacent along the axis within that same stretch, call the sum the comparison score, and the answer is 0.3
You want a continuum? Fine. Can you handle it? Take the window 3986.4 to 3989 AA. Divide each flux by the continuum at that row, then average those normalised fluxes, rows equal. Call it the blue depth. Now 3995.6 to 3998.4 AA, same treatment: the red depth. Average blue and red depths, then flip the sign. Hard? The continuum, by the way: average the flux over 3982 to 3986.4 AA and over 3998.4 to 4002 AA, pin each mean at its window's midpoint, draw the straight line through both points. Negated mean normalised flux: -0.94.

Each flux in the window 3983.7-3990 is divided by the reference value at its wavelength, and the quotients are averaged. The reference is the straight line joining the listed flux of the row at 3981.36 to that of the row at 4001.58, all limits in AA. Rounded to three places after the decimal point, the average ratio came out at 0.968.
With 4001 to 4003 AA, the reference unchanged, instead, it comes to 0.998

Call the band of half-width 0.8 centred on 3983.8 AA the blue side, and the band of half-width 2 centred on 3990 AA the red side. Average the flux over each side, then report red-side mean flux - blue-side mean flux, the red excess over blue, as -1.3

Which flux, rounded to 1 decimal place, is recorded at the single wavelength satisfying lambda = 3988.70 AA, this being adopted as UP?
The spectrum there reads 11.1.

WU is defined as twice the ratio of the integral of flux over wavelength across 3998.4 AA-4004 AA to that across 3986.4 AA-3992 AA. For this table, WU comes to 2.05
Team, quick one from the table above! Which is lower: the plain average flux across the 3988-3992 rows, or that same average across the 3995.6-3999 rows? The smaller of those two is 11.6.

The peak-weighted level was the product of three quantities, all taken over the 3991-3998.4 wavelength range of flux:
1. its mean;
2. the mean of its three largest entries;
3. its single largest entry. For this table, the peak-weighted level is 2244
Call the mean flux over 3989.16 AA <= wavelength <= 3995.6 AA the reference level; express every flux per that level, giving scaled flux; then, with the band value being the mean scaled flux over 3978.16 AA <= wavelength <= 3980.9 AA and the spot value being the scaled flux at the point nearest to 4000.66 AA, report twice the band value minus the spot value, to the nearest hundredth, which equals 1.26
